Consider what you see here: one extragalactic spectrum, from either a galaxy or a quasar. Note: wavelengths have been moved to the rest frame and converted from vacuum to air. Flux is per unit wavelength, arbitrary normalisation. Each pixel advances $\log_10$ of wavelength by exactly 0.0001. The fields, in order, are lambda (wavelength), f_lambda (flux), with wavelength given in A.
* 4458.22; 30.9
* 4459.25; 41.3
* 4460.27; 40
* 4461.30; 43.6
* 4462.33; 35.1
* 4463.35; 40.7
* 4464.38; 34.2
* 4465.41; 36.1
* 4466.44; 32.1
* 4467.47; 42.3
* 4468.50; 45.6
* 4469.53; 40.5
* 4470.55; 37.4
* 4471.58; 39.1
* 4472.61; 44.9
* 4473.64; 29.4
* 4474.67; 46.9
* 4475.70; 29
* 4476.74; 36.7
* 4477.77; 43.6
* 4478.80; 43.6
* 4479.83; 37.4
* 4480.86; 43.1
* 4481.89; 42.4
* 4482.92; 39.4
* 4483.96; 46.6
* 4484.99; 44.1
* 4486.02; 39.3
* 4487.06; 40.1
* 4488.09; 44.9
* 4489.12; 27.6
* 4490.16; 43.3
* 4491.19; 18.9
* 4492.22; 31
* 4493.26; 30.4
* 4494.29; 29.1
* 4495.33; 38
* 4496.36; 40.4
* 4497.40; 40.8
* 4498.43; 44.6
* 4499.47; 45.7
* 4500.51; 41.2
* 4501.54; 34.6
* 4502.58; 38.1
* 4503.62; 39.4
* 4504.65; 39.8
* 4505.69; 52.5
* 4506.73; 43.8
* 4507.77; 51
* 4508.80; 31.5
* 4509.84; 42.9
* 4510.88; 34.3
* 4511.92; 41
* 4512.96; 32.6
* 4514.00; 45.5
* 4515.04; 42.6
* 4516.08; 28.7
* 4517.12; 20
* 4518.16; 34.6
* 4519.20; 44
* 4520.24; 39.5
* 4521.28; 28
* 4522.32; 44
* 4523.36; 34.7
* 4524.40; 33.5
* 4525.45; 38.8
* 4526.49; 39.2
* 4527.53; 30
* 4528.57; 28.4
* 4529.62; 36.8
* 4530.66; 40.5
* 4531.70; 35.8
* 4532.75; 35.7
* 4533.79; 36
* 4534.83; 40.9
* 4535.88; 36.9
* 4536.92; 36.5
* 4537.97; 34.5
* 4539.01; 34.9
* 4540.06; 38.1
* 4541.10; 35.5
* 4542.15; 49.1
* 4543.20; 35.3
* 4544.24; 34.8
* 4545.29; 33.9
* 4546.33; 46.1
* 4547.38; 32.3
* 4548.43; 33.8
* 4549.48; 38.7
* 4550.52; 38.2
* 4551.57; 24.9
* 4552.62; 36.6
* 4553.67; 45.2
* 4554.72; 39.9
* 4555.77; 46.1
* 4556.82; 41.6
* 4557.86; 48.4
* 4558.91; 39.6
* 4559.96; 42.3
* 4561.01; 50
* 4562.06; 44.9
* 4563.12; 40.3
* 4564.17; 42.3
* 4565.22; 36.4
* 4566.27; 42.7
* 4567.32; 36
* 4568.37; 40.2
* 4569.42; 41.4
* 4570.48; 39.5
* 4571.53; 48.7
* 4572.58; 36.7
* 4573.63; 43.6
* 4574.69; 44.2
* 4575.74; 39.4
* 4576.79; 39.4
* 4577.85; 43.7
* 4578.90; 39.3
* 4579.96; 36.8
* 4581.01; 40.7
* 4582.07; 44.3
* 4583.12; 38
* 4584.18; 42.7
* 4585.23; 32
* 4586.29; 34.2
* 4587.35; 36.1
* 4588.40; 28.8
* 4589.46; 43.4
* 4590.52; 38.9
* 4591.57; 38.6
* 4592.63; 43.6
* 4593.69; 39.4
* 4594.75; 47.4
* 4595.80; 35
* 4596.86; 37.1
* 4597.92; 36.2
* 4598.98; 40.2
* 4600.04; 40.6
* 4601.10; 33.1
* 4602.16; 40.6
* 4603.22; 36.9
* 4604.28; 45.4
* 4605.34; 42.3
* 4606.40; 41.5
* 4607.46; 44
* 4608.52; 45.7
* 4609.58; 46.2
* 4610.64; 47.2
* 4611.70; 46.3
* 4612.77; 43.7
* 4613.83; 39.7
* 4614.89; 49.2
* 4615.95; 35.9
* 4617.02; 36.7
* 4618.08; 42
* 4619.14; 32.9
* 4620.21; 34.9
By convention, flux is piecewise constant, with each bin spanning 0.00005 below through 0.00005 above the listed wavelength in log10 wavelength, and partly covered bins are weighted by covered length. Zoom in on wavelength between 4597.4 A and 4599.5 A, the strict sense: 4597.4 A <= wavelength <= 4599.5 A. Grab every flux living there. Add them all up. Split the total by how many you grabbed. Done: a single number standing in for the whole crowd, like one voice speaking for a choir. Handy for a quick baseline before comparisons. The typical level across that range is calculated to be 38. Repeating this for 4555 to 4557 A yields 44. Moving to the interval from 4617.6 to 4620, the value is 37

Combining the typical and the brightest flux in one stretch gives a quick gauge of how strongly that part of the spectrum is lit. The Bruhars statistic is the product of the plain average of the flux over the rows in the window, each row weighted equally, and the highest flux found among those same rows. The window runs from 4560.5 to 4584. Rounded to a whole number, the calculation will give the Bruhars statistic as 2065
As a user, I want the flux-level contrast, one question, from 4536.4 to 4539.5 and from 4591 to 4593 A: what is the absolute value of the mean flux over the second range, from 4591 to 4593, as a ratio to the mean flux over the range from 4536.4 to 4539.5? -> 1.16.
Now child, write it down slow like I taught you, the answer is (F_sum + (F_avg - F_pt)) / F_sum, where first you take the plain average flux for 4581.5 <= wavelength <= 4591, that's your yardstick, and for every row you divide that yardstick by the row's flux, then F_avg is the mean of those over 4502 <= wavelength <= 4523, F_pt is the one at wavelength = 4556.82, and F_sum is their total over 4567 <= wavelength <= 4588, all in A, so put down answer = 1.006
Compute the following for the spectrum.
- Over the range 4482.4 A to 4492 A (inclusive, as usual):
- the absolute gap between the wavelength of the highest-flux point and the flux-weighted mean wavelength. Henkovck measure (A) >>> 2.7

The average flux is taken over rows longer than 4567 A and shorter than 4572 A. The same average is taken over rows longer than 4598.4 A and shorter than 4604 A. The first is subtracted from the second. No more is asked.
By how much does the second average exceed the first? -3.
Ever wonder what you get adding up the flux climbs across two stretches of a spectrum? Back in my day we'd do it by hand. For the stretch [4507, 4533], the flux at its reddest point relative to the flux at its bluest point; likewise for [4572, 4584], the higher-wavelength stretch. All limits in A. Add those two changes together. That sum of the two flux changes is -14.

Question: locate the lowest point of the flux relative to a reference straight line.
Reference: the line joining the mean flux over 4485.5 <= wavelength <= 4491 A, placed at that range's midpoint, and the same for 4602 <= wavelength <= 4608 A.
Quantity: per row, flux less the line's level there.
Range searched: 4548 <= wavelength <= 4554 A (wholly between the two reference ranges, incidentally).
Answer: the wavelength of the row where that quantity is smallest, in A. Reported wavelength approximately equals 4551.57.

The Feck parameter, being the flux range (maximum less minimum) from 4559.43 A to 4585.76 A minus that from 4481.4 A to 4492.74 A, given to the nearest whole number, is -10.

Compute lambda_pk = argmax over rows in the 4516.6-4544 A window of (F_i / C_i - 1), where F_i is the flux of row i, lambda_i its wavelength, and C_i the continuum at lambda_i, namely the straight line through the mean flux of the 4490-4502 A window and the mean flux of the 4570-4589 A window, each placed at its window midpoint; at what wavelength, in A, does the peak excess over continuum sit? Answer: 4542.15 A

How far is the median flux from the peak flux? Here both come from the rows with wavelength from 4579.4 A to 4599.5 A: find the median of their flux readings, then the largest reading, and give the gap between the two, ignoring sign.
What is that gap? 8.8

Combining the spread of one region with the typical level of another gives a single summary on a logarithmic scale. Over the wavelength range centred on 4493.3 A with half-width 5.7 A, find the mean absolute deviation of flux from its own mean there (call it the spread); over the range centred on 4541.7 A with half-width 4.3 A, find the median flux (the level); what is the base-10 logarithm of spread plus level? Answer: 1.63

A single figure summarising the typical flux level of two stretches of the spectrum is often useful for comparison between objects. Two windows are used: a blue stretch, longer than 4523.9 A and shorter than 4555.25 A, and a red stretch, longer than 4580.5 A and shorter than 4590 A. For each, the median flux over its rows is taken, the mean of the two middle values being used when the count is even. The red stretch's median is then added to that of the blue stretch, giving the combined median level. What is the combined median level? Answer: 74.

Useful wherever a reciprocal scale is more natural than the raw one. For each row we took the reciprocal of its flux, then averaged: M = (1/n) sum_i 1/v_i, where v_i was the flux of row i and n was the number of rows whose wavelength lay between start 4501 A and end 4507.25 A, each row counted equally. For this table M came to 0.0246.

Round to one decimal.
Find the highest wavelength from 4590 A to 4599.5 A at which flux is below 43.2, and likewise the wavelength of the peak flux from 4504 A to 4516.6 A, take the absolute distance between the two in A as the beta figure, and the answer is 93.3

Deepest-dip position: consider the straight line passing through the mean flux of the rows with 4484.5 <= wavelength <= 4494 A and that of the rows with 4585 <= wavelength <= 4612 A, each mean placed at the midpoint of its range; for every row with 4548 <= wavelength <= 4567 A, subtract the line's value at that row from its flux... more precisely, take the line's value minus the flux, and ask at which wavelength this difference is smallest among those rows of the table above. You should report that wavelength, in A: 4561.01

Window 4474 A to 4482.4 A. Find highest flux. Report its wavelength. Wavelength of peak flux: 4474.67 A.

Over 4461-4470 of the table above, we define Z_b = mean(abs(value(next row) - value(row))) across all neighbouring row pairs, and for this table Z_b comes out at 5.6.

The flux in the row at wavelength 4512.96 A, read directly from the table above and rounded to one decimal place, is 32.6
